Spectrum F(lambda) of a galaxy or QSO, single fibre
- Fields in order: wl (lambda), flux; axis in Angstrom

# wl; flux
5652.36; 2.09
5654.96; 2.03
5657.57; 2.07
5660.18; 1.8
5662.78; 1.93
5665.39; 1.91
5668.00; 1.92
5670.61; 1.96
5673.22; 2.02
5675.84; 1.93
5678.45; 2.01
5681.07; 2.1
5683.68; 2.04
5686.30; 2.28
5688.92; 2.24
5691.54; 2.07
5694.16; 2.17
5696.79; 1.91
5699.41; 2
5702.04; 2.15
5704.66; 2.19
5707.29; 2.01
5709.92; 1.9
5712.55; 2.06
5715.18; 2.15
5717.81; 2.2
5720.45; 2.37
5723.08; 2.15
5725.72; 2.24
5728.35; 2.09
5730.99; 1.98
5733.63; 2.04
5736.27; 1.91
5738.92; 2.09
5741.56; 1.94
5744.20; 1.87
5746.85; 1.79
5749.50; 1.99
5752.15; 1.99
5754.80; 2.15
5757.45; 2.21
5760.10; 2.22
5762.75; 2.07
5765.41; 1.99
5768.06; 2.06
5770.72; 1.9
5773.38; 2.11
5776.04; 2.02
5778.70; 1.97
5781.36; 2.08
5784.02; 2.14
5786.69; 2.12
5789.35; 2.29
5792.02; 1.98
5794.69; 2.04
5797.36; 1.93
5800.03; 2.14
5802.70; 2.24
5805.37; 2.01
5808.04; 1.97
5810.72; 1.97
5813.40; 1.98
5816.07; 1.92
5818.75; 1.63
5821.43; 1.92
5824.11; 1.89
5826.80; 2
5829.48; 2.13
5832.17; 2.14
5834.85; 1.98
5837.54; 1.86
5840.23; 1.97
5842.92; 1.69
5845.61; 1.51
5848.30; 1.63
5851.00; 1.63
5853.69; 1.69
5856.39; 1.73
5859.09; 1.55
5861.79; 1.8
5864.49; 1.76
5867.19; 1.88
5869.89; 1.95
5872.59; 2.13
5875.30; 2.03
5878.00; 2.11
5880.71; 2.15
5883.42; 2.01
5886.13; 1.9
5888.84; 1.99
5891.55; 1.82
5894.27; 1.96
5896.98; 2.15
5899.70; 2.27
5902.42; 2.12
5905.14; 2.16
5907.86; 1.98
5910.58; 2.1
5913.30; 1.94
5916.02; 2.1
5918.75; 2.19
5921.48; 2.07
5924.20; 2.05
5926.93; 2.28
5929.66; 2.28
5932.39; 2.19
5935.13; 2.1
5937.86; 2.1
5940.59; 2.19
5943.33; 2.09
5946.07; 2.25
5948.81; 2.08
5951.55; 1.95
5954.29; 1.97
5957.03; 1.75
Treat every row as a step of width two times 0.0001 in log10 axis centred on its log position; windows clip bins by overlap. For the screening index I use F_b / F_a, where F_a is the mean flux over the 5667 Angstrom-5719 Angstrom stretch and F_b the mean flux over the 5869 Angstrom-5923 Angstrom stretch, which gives 1.00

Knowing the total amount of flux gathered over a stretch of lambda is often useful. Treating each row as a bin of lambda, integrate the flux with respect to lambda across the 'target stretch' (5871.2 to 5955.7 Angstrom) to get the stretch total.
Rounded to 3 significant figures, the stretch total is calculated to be 176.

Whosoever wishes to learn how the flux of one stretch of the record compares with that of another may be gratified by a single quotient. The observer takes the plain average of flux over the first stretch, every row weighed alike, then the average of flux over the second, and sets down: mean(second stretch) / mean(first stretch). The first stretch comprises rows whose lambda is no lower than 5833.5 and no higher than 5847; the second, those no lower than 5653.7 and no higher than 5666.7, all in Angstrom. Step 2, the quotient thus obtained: 1.08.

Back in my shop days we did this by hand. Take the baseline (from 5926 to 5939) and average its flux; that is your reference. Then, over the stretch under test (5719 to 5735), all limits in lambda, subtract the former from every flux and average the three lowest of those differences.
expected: -0.15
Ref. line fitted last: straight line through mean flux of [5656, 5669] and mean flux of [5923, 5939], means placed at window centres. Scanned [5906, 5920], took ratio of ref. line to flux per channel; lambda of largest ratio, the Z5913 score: 5913.30 Angstrom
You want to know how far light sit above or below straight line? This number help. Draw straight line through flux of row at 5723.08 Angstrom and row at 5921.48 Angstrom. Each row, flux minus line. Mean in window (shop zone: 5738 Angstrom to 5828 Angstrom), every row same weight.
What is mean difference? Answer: -0.11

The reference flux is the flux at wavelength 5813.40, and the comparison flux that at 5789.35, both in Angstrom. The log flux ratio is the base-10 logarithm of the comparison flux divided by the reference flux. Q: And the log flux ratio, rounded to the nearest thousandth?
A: 0.063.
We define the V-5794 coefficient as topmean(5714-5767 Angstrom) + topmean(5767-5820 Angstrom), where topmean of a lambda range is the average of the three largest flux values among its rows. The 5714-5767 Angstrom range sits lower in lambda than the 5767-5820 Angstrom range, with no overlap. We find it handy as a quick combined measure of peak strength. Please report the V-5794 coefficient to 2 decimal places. 4.50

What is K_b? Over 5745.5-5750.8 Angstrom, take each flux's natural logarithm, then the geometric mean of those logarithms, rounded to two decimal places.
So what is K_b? 0.63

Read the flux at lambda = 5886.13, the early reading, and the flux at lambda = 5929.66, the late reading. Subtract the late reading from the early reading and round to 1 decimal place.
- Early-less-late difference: -0.4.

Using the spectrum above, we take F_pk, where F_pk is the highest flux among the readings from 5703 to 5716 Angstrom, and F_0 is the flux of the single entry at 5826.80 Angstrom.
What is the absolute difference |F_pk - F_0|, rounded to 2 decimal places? 0.19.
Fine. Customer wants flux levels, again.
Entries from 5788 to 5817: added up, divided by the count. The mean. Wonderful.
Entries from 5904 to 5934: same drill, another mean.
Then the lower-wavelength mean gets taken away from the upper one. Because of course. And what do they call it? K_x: 0.08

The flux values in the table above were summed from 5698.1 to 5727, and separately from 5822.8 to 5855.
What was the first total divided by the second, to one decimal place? 1.1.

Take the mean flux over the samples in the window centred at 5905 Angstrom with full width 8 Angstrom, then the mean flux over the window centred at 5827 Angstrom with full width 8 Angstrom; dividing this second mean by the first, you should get 0.96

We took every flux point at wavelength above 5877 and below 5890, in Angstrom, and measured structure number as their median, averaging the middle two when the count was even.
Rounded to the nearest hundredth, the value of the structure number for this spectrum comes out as 2.01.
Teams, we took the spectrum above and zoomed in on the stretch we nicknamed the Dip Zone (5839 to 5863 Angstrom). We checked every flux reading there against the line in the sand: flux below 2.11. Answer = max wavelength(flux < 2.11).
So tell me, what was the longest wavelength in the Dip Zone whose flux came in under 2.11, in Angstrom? 5861.79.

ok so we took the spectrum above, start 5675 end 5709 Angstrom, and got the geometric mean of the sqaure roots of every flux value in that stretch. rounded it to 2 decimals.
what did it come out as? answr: 1.44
